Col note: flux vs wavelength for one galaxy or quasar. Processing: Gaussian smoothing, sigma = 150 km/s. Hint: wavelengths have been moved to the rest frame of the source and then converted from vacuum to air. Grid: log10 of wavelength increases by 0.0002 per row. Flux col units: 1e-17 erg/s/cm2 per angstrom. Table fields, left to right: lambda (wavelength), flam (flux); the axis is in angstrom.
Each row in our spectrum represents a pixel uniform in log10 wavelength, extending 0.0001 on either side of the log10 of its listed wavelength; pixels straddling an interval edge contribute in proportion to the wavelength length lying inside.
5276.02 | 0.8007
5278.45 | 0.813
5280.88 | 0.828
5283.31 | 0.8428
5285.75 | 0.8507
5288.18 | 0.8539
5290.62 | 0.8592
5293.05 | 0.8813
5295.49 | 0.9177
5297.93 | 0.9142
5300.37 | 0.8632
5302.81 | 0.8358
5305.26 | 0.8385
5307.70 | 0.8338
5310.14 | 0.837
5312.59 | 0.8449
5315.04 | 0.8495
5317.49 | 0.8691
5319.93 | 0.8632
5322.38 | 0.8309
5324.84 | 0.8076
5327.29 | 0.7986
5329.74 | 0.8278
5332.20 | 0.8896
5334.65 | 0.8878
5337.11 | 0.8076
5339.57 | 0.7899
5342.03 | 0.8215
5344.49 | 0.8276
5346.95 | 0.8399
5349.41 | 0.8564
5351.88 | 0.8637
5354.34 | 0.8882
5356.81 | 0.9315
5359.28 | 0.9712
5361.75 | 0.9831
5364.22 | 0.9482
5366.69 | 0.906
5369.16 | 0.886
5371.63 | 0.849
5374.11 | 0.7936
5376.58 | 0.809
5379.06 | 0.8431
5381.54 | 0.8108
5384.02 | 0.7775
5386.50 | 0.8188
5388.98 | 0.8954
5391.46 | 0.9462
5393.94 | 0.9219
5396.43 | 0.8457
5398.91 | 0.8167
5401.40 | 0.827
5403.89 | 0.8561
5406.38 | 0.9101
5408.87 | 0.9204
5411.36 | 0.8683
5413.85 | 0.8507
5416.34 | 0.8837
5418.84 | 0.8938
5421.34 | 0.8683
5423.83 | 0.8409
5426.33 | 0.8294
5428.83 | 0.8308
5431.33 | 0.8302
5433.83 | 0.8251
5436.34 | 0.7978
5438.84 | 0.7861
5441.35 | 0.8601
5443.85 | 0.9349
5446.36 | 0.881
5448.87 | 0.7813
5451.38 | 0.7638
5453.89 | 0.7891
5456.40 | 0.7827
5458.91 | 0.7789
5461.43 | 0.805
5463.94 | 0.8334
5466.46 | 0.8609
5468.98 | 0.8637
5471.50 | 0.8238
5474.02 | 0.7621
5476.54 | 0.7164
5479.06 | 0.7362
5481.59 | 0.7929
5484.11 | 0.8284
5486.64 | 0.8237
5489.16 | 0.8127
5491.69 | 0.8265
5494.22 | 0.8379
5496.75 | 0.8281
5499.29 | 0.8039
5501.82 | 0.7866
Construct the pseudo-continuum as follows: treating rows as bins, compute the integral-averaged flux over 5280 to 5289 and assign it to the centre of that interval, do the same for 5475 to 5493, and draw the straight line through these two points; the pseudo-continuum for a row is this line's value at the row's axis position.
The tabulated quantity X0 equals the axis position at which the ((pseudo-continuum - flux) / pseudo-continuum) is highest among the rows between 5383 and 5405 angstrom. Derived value 5384.02 angstrom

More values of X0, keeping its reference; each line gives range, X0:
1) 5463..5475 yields 5474.02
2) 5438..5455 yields 5451.38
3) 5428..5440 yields 5438.84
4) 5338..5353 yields 5339.57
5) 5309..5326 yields 5324.84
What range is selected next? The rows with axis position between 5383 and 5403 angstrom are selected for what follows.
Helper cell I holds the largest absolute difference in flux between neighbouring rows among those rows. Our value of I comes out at 0.077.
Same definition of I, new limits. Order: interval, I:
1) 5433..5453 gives 0.100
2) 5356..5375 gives 0.055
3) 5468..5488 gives 0.062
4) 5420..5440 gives 0.027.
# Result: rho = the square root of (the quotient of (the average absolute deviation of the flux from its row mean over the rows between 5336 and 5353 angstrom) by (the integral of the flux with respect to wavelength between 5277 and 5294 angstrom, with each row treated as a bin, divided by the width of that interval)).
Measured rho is 0.16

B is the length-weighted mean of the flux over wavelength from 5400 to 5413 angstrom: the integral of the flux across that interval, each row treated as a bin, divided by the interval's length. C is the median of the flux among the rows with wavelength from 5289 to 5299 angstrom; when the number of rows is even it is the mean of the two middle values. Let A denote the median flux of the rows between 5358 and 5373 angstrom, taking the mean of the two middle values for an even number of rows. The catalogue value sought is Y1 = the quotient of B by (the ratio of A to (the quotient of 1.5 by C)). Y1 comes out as 1.58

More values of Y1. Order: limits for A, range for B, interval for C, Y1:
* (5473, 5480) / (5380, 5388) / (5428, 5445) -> 1.98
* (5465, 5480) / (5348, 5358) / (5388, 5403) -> 1.92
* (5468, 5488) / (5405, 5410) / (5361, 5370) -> 1.83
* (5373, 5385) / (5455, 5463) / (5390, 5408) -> 1.71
